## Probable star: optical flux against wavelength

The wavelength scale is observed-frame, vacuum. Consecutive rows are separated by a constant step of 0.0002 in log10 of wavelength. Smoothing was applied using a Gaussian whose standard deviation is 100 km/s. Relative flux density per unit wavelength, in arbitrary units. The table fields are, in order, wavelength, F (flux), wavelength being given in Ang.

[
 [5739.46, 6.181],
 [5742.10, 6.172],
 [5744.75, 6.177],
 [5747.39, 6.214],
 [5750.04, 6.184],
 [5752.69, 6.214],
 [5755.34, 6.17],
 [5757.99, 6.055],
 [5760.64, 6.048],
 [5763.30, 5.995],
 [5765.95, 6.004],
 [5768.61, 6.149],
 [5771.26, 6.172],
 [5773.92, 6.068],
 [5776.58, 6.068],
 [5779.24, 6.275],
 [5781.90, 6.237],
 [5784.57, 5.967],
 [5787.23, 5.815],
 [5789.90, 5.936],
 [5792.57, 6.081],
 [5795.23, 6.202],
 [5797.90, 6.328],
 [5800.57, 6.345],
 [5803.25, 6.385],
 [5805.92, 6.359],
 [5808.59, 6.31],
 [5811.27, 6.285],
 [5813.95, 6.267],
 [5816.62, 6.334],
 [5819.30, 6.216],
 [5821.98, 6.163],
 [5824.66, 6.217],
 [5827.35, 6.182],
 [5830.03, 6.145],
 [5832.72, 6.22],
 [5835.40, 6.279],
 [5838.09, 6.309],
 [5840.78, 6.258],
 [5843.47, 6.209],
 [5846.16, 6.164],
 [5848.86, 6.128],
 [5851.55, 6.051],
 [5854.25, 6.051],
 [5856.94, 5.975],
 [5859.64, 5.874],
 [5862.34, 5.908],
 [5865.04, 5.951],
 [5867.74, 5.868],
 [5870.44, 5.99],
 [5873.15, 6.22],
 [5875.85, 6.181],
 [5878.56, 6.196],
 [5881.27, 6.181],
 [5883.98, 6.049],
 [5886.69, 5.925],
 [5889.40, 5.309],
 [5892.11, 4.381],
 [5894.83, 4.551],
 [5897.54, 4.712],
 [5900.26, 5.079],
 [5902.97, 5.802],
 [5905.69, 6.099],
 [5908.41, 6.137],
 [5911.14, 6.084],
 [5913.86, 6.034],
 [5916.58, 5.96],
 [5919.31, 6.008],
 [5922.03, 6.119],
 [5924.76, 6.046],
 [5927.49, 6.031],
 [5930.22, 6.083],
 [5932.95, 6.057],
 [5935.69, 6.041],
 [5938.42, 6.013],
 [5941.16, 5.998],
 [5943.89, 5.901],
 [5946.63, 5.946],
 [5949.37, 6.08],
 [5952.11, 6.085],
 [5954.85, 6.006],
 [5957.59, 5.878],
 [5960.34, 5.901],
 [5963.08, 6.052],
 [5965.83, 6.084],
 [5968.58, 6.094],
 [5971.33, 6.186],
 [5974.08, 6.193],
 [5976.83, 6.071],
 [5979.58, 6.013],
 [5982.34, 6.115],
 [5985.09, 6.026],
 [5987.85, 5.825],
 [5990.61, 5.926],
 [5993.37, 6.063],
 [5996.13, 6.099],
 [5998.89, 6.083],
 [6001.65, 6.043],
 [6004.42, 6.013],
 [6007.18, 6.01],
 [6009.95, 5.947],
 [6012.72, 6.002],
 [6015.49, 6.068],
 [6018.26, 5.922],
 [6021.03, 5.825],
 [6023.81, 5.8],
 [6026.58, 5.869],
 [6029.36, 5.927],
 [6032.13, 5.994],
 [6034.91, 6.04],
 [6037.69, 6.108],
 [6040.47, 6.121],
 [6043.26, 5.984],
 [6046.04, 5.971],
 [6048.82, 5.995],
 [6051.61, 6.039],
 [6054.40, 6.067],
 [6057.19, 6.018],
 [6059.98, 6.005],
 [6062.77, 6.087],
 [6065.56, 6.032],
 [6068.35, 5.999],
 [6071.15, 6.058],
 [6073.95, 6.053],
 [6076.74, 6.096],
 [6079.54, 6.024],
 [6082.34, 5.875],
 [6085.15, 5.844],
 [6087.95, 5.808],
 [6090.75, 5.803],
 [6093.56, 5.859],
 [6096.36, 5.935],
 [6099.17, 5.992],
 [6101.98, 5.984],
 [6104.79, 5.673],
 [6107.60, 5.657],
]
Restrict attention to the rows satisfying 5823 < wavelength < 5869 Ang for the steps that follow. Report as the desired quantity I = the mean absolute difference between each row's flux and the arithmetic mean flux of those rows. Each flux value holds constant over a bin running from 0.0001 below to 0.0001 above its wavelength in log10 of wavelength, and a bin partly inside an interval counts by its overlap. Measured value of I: 0.125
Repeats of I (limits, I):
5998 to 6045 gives 0.074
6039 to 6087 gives 0.051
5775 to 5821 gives 0.134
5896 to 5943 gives 0.248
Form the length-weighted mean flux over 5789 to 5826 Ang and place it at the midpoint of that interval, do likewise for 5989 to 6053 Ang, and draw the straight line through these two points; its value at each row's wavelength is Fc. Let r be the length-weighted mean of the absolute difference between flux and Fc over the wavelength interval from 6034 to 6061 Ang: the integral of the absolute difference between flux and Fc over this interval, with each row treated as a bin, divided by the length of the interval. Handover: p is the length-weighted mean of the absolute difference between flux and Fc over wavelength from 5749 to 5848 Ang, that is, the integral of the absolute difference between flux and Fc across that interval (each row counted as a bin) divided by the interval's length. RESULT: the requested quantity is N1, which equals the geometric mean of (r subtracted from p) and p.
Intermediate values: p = 0.13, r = 0.07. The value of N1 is 0.08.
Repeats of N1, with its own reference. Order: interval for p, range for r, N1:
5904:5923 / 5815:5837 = 0.04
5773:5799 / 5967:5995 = 0.15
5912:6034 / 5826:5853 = 0.03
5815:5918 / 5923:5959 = 0.23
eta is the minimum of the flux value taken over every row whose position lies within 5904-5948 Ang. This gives 5.901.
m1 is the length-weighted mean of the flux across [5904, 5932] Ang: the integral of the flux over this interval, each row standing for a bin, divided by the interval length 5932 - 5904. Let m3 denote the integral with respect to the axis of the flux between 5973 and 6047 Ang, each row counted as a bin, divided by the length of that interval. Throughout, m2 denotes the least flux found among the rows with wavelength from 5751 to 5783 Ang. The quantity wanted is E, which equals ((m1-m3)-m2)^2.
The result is 35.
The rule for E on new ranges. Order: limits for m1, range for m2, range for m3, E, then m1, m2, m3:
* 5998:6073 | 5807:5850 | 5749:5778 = 39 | 6.00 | 6.128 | 6.10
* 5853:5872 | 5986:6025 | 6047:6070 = 35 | 5.95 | 5.8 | 6.03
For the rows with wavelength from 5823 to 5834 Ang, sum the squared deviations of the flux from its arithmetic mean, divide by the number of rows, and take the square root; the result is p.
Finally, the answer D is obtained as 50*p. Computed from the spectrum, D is 2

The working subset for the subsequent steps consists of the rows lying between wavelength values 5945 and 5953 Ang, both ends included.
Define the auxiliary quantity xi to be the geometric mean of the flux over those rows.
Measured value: 6.04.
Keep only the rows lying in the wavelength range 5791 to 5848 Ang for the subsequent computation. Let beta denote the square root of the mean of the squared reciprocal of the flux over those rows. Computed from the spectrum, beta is 0.160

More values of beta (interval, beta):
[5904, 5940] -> 0.165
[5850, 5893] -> 0.172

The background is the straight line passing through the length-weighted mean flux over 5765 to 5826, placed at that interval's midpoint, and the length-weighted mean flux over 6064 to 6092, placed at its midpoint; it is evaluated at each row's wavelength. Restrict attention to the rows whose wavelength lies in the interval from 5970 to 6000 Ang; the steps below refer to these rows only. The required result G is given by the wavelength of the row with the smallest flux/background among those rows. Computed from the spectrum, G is 5987.85 Ang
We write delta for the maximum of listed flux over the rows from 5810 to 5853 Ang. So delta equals 6.334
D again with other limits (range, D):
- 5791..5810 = 5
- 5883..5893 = 33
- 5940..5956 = 3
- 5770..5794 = 7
